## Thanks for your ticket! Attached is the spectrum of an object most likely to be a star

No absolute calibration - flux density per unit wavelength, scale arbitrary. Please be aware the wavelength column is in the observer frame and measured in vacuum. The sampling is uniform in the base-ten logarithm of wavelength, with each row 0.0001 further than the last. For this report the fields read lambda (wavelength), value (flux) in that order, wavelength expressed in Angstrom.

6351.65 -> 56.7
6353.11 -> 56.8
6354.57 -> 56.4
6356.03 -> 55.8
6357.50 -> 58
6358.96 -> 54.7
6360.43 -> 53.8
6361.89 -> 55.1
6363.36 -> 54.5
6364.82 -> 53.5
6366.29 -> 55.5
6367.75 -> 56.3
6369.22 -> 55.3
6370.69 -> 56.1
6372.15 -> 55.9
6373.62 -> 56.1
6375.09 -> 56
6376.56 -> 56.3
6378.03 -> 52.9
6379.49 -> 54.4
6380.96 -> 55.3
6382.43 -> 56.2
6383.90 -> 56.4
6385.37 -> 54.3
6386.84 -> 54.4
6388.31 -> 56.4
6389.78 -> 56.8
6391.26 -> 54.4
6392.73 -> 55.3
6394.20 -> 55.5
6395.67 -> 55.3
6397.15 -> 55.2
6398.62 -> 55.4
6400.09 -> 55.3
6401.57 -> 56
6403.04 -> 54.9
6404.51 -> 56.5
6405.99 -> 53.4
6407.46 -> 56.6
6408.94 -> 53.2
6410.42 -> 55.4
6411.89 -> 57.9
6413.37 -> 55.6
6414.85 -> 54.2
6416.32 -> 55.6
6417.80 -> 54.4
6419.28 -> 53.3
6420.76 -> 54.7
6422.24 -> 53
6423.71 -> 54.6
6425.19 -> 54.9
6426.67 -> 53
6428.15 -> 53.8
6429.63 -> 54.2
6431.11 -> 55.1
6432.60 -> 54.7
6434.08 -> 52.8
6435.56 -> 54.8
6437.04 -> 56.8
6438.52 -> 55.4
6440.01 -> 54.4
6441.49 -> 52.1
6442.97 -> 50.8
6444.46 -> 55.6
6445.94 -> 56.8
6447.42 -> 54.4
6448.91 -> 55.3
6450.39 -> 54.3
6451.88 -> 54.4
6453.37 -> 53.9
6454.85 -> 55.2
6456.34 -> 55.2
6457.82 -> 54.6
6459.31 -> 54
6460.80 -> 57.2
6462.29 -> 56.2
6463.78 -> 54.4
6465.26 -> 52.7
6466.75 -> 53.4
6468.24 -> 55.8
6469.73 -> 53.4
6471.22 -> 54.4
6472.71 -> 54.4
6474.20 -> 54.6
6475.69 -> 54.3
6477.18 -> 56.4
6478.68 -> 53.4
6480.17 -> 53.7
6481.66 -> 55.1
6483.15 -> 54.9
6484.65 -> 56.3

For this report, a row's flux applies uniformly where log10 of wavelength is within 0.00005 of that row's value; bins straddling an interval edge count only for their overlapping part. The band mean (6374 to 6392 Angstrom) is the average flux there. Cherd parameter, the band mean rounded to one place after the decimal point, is 55.3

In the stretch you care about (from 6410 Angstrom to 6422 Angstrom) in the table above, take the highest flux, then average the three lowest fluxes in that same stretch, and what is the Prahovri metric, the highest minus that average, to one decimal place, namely 3.9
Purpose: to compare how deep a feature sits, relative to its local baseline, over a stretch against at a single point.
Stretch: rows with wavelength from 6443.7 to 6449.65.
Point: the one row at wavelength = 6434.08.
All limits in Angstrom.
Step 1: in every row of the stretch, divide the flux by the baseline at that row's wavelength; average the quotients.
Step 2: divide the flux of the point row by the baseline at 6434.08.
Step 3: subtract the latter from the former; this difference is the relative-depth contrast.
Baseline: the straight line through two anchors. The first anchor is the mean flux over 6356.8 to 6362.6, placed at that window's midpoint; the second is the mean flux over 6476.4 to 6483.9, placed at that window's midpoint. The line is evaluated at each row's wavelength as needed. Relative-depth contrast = 0.051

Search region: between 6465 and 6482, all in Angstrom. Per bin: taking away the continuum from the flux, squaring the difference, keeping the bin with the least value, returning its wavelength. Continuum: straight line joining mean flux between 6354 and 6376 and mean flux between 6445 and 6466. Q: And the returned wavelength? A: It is 6474.20 Angstrom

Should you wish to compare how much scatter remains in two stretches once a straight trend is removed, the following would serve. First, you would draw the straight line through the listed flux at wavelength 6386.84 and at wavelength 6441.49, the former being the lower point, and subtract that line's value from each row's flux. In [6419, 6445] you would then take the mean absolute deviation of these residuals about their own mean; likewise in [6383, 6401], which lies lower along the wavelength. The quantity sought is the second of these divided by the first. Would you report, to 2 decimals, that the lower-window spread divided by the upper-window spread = 0.53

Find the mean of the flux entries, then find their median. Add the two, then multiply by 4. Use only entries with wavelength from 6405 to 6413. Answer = 442.8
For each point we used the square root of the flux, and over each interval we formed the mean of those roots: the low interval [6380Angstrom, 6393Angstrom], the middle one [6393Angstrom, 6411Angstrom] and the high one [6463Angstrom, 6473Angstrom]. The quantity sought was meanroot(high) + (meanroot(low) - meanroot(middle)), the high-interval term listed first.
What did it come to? 7.37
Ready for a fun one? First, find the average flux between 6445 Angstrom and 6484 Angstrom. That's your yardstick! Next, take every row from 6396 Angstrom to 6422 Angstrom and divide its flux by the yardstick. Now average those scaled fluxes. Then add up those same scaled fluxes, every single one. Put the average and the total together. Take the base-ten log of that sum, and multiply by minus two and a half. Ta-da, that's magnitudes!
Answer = -3.15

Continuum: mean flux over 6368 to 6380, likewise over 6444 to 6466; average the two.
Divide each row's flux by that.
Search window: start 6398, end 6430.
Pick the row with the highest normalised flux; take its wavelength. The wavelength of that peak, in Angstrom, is 6411.89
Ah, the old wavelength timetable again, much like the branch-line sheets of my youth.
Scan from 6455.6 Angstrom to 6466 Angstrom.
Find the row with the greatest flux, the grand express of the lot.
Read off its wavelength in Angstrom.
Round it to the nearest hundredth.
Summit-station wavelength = 6460.80 Angstrom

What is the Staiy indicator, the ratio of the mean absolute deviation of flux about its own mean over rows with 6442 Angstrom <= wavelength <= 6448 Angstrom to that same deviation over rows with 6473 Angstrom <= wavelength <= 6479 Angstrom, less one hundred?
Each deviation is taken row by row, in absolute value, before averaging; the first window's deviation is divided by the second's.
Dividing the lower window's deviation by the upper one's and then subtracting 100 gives -97.9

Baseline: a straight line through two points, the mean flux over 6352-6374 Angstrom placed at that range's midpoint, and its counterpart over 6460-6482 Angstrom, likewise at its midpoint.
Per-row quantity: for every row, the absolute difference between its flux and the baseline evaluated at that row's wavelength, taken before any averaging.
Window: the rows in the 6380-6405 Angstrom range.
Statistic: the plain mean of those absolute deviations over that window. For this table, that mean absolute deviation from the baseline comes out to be 0.60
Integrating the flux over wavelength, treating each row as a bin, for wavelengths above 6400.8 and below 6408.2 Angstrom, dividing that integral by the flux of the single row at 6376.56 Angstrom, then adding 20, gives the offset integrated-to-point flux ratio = 27.3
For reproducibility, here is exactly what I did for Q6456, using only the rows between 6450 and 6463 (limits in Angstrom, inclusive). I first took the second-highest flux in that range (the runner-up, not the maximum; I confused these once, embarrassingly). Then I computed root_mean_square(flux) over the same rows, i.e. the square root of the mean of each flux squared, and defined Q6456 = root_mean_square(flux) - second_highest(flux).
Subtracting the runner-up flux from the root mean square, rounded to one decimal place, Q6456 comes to -1.2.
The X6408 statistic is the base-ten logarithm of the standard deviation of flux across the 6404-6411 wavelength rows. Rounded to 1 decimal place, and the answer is 0.2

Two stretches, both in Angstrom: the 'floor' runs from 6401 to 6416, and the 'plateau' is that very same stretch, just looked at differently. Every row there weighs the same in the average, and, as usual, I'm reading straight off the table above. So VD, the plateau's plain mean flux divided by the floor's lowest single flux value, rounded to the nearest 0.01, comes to 1.04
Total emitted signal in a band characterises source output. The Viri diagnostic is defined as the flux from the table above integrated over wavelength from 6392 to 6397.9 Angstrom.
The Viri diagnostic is 326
